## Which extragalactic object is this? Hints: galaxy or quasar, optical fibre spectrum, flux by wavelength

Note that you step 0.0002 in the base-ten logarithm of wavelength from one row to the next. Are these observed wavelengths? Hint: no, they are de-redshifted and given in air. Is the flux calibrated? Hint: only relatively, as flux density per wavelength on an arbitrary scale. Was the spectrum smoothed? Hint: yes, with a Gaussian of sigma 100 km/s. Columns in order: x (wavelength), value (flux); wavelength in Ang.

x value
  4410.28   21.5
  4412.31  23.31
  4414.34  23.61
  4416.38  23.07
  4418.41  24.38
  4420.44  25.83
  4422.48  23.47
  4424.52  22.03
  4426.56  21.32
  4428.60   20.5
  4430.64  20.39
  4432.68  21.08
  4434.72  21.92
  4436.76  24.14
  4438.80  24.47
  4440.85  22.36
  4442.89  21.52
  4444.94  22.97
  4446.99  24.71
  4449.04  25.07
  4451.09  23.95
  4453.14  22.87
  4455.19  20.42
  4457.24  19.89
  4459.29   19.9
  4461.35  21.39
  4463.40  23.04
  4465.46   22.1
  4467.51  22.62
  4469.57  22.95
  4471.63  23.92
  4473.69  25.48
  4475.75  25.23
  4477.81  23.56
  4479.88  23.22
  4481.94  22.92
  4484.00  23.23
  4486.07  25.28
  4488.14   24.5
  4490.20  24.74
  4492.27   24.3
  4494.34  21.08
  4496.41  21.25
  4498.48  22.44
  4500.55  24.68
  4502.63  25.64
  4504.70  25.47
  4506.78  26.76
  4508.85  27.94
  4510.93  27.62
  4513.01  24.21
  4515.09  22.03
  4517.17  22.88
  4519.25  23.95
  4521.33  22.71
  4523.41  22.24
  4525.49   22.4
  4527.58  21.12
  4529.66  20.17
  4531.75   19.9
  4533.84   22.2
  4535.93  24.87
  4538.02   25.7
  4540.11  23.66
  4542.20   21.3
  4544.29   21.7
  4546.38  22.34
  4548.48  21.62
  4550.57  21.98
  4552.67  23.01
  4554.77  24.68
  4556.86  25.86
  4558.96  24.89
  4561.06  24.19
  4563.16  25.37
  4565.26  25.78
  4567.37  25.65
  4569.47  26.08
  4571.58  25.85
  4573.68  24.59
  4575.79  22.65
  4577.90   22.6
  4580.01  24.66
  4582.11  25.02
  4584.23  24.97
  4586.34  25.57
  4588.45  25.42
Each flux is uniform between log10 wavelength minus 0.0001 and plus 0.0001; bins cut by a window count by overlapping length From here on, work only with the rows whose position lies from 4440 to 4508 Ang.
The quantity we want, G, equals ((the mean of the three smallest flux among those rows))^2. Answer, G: 403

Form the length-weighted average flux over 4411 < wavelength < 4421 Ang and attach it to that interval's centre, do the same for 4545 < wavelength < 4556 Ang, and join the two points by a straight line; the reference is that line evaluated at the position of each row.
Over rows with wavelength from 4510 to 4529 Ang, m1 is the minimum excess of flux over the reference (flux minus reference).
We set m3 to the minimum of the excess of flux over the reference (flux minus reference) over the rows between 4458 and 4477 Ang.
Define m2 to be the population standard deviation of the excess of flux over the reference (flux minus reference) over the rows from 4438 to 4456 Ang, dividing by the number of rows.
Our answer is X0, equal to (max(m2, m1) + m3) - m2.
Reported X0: -3.6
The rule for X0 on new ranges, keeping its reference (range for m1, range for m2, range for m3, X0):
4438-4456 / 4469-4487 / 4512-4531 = -2.8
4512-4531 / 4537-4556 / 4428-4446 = -3.4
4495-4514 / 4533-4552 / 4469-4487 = -0.5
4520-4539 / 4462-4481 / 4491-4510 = -2.2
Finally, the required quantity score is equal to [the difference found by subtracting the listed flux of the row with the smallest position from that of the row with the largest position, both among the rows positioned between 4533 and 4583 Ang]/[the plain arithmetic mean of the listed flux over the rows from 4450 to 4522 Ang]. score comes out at 0.12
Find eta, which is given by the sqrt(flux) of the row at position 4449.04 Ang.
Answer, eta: 5.01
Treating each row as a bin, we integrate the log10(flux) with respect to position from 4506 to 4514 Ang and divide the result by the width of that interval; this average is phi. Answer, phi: 1.43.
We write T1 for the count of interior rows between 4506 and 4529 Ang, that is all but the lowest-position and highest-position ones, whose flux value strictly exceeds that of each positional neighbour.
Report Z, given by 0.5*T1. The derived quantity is 1.50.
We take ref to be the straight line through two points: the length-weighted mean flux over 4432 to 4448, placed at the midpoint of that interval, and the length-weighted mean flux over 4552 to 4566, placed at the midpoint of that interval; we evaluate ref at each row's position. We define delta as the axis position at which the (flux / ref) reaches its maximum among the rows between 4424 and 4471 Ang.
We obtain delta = 4449.04 Ang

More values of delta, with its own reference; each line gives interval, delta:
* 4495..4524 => 4508.85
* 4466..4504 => 4473.69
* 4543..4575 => 4569.47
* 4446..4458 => 4449.04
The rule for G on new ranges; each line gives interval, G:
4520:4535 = 416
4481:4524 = 460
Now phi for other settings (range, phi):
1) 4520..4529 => 1.35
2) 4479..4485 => 1.37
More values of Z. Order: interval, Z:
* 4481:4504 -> 1.00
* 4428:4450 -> 0.50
